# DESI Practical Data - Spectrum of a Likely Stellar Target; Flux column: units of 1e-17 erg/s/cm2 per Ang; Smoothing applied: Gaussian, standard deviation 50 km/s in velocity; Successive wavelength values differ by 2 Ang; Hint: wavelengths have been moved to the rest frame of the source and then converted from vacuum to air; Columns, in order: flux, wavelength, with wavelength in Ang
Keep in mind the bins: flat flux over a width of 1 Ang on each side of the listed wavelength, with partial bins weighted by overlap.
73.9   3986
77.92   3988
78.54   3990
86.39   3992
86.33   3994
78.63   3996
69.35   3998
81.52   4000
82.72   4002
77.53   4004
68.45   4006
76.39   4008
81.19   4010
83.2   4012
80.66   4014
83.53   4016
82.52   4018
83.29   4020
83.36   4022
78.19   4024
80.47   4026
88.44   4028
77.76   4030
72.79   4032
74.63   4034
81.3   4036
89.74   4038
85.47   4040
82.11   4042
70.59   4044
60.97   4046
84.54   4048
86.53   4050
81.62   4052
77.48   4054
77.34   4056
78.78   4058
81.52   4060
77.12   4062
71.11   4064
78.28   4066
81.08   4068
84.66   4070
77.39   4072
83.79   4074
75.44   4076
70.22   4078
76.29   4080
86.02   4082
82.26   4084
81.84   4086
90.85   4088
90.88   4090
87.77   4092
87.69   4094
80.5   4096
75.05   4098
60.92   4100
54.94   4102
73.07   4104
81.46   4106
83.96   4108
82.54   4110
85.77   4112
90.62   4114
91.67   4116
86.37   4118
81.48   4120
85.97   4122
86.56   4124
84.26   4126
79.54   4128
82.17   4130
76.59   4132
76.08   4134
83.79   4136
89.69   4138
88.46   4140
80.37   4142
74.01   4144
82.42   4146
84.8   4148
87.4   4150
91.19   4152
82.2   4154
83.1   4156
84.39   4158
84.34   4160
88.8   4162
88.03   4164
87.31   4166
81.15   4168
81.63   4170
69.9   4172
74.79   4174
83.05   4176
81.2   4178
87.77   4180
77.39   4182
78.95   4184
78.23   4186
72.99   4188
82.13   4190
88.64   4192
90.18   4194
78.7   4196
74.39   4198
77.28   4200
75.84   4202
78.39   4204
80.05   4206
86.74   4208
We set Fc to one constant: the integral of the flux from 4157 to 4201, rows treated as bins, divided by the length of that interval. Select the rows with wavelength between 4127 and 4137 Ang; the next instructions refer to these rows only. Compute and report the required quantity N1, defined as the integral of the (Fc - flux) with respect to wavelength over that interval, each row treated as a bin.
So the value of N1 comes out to 18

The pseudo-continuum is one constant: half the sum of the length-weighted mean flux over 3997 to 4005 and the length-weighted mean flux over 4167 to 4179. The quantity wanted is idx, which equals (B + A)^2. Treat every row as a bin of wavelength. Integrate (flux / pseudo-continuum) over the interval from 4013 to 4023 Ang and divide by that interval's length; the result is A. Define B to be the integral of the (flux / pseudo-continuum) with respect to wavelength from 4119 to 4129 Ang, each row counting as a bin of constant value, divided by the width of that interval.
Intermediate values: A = 1.057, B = 1.07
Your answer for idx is 4.52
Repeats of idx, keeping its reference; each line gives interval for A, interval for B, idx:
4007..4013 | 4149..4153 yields 4.70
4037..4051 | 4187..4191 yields 4.06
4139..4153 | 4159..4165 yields 4.79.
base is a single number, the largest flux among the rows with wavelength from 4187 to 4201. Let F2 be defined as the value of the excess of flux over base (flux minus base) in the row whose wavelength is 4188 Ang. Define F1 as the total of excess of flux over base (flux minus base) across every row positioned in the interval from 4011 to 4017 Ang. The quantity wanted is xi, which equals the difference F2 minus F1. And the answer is 6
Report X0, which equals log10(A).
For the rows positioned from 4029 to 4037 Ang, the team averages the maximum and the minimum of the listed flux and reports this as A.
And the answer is 1.89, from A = 77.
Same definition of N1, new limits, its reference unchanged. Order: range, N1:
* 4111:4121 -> -58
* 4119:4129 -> -21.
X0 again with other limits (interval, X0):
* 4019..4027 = 1.91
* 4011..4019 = 1.91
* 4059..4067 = 1.88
